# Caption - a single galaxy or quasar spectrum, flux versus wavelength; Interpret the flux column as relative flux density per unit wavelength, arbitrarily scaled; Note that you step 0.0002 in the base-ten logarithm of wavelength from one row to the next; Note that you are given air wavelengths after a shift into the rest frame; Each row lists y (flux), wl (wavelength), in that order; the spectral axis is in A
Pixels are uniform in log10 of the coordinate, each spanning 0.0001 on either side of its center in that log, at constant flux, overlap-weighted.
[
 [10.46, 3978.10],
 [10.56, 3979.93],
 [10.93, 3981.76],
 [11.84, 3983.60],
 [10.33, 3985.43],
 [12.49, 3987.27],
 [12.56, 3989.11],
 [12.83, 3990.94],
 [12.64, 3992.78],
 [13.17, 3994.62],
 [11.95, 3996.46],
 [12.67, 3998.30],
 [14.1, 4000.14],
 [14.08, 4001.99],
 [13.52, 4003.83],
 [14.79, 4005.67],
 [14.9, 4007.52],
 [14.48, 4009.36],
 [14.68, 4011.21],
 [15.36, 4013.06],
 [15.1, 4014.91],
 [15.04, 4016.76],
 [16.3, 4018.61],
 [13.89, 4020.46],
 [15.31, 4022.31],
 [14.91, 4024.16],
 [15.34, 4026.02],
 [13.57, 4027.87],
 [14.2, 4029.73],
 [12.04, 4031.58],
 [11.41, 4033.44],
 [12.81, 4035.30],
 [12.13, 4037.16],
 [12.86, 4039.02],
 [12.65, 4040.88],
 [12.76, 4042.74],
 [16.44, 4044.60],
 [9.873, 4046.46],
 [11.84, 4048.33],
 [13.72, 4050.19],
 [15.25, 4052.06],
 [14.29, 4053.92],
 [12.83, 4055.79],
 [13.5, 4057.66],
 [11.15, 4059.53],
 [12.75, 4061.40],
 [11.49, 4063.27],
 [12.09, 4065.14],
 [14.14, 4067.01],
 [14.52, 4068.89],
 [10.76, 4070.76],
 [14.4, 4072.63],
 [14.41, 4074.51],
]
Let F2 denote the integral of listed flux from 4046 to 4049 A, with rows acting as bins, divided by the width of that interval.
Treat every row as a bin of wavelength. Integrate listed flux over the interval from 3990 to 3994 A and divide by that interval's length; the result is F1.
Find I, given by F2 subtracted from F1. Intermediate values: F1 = 13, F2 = 10.9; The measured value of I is 1.9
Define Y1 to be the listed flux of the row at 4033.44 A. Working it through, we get 11.41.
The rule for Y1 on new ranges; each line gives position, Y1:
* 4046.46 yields 9.873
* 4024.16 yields 14.91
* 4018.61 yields 16.3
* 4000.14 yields 14.1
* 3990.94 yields 12.83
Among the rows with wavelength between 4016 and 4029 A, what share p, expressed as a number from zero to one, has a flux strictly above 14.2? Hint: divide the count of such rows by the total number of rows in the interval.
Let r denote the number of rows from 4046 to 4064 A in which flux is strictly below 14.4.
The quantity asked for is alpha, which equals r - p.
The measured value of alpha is 8.3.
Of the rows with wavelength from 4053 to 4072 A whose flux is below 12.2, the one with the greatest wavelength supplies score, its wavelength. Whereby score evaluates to 4070.76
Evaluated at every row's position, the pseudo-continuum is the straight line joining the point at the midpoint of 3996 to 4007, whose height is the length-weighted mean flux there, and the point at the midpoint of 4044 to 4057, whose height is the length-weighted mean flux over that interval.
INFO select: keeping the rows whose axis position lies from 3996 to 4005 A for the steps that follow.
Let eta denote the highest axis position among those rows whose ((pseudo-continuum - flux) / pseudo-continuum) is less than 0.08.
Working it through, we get 4003.83 A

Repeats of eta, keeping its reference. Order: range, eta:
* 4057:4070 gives 4068.89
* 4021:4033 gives 4029.73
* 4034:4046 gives 4044.60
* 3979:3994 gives 3992.78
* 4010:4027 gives 4026.02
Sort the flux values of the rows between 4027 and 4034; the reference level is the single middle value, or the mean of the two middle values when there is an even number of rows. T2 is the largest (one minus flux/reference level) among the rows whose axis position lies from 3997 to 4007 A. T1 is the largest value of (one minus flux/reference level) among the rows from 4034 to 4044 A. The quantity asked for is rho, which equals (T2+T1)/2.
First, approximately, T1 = 0.05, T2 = 0.01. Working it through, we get 0.03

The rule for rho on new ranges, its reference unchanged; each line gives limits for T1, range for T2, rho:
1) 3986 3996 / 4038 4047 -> 0.13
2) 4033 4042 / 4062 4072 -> 0.13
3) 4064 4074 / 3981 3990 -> 0.18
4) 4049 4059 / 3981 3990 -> 0.10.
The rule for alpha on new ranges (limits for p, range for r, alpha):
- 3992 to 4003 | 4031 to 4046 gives 7.0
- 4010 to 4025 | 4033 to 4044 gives 5.1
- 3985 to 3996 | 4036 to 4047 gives 5.0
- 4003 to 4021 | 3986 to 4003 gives 8.2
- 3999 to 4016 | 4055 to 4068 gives 6.3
